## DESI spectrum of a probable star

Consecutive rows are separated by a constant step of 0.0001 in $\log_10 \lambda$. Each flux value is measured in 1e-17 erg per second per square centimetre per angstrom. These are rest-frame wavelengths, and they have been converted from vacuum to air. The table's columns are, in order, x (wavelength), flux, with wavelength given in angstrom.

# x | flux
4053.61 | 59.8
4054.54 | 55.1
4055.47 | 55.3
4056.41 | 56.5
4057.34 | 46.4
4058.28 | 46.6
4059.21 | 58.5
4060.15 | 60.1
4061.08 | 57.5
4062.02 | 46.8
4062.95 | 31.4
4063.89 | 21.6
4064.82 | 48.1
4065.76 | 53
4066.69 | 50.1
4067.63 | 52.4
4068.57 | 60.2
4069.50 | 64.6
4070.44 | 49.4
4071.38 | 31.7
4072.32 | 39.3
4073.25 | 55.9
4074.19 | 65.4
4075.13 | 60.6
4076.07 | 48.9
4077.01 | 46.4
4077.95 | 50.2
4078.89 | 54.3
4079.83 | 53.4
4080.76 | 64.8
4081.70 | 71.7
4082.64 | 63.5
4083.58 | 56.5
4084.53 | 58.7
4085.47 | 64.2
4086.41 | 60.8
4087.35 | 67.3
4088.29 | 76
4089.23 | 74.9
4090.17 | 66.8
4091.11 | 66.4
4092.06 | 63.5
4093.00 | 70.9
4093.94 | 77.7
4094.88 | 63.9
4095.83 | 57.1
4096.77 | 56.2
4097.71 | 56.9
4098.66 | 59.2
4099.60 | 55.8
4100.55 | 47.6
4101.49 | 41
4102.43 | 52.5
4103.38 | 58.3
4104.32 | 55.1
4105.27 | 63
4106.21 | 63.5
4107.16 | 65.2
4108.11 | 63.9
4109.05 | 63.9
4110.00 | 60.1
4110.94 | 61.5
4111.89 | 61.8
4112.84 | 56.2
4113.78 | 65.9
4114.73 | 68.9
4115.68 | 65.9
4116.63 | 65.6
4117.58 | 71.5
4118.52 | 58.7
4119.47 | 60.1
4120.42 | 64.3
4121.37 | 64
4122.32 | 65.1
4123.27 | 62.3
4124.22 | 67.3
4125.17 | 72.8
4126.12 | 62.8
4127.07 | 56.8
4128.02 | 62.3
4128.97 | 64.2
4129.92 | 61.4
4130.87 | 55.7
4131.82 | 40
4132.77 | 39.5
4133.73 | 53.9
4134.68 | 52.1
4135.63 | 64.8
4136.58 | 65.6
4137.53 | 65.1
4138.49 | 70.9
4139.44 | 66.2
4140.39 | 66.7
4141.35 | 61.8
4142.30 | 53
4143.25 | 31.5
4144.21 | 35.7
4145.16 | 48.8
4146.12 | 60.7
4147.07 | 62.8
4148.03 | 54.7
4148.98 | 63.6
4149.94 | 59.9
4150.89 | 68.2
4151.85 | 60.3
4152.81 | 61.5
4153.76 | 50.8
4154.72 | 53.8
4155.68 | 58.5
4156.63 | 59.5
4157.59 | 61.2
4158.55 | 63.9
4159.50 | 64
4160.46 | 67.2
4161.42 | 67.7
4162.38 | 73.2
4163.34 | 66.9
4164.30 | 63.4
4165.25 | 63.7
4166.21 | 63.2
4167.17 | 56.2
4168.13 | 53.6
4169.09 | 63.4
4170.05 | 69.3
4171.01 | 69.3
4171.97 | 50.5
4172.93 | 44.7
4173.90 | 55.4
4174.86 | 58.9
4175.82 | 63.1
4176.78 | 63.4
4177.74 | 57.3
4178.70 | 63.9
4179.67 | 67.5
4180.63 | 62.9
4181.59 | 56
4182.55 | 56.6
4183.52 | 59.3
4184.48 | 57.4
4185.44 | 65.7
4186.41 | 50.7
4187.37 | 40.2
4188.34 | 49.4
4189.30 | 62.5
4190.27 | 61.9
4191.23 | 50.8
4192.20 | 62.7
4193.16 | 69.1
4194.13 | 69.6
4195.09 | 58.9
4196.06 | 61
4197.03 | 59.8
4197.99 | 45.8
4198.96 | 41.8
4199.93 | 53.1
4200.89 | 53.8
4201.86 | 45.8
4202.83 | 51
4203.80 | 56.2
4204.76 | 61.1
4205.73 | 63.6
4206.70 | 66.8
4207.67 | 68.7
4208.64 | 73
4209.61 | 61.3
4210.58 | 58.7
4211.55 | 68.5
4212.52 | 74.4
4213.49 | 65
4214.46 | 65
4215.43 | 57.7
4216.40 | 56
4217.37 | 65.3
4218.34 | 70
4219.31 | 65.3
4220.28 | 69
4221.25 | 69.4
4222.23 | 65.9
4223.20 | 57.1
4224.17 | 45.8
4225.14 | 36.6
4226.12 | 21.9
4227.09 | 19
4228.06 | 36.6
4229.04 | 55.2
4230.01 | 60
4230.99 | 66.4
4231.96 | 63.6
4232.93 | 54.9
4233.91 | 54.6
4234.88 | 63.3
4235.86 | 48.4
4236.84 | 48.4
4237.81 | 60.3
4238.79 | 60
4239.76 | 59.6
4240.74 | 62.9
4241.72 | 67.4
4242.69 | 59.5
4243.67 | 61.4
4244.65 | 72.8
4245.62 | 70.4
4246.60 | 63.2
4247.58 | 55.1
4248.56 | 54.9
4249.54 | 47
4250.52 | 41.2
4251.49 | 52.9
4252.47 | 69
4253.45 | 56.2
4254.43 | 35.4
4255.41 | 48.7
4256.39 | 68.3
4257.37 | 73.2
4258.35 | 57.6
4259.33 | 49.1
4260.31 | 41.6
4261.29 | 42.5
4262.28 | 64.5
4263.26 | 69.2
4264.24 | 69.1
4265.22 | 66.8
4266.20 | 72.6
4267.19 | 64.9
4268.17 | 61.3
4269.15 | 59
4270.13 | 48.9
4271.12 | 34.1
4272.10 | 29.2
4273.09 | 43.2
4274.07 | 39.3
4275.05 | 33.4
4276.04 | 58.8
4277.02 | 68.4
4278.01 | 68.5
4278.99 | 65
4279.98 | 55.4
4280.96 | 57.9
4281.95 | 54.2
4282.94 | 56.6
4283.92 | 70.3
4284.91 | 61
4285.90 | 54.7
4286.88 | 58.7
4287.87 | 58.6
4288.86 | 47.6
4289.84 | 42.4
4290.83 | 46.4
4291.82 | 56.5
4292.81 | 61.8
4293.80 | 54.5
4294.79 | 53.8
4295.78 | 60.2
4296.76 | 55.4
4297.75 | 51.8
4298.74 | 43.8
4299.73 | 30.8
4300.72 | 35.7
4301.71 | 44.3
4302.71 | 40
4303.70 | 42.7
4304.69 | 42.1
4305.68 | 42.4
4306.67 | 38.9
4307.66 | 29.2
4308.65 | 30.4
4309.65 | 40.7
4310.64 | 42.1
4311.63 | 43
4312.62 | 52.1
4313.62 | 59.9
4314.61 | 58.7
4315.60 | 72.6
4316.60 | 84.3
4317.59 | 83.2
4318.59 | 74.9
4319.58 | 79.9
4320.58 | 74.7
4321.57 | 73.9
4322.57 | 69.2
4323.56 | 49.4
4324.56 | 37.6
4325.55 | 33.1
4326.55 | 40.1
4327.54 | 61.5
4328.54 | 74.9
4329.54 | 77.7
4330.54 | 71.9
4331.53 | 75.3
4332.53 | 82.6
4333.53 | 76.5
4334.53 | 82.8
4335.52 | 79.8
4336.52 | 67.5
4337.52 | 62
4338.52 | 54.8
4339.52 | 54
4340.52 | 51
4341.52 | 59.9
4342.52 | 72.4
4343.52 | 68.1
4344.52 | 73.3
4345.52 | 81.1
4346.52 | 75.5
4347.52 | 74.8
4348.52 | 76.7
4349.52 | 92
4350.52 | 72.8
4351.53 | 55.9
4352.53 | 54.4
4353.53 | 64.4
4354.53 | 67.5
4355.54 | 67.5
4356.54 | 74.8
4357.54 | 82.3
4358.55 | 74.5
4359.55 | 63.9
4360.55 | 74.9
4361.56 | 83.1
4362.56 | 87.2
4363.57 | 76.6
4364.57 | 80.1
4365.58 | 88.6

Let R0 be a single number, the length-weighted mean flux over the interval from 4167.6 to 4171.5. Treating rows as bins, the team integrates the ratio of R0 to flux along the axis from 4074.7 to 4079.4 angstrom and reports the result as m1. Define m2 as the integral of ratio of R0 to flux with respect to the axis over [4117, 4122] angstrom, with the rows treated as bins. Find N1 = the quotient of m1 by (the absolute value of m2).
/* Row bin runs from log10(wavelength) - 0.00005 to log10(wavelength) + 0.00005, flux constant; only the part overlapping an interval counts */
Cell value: 1.16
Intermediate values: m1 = 5.8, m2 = 5.02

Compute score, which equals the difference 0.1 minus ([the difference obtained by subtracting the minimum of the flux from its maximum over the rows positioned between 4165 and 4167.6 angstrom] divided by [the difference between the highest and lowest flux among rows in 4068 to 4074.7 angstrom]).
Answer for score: -0.1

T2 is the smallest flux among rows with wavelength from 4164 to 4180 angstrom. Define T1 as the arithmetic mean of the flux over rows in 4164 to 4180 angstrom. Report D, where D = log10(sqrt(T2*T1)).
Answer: 1.72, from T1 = 60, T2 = 44.7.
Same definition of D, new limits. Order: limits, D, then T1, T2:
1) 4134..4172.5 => 1.64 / 60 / 31.5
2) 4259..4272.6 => 1.60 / 55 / 29.2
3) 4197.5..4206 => 1.67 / 52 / 41.8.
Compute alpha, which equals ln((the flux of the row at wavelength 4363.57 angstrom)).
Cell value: 4.34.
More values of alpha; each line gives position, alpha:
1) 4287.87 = 4.07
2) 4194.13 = 4.24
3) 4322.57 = 4.24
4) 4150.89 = 4.22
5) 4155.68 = 4.07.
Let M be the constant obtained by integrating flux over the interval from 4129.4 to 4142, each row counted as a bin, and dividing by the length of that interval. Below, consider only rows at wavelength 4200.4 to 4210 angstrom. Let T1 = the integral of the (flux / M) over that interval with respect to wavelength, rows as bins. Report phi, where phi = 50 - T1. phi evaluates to 40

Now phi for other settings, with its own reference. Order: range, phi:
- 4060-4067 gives 45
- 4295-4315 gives 35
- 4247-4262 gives 36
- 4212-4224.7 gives 36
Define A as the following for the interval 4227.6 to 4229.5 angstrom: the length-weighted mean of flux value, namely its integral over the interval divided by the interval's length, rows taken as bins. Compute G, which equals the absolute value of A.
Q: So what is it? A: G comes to 45.7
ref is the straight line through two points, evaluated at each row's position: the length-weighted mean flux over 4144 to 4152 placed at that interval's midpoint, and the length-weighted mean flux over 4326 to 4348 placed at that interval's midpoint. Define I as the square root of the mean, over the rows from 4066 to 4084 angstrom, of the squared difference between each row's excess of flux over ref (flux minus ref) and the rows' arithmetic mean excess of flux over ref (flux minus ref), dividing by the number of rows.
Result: 9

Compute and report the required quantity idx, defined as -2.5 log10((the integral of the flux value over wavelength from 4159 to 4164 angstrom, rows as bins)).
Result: -6.32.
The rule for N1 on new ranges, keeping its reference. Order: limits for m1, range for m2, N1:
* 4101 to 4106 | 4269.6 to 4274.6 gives 0.71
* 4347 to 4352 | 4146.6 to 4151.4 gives 0.88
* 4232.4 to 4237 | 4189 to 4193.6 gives 1.12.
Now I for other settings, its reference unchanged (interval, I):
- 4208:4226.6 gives 13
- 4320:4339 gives 15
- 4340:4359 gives 10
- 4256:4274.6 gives 14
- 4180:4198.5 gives 7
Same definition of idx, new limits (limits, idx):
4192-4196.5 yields -6.16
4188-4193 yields -6.17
